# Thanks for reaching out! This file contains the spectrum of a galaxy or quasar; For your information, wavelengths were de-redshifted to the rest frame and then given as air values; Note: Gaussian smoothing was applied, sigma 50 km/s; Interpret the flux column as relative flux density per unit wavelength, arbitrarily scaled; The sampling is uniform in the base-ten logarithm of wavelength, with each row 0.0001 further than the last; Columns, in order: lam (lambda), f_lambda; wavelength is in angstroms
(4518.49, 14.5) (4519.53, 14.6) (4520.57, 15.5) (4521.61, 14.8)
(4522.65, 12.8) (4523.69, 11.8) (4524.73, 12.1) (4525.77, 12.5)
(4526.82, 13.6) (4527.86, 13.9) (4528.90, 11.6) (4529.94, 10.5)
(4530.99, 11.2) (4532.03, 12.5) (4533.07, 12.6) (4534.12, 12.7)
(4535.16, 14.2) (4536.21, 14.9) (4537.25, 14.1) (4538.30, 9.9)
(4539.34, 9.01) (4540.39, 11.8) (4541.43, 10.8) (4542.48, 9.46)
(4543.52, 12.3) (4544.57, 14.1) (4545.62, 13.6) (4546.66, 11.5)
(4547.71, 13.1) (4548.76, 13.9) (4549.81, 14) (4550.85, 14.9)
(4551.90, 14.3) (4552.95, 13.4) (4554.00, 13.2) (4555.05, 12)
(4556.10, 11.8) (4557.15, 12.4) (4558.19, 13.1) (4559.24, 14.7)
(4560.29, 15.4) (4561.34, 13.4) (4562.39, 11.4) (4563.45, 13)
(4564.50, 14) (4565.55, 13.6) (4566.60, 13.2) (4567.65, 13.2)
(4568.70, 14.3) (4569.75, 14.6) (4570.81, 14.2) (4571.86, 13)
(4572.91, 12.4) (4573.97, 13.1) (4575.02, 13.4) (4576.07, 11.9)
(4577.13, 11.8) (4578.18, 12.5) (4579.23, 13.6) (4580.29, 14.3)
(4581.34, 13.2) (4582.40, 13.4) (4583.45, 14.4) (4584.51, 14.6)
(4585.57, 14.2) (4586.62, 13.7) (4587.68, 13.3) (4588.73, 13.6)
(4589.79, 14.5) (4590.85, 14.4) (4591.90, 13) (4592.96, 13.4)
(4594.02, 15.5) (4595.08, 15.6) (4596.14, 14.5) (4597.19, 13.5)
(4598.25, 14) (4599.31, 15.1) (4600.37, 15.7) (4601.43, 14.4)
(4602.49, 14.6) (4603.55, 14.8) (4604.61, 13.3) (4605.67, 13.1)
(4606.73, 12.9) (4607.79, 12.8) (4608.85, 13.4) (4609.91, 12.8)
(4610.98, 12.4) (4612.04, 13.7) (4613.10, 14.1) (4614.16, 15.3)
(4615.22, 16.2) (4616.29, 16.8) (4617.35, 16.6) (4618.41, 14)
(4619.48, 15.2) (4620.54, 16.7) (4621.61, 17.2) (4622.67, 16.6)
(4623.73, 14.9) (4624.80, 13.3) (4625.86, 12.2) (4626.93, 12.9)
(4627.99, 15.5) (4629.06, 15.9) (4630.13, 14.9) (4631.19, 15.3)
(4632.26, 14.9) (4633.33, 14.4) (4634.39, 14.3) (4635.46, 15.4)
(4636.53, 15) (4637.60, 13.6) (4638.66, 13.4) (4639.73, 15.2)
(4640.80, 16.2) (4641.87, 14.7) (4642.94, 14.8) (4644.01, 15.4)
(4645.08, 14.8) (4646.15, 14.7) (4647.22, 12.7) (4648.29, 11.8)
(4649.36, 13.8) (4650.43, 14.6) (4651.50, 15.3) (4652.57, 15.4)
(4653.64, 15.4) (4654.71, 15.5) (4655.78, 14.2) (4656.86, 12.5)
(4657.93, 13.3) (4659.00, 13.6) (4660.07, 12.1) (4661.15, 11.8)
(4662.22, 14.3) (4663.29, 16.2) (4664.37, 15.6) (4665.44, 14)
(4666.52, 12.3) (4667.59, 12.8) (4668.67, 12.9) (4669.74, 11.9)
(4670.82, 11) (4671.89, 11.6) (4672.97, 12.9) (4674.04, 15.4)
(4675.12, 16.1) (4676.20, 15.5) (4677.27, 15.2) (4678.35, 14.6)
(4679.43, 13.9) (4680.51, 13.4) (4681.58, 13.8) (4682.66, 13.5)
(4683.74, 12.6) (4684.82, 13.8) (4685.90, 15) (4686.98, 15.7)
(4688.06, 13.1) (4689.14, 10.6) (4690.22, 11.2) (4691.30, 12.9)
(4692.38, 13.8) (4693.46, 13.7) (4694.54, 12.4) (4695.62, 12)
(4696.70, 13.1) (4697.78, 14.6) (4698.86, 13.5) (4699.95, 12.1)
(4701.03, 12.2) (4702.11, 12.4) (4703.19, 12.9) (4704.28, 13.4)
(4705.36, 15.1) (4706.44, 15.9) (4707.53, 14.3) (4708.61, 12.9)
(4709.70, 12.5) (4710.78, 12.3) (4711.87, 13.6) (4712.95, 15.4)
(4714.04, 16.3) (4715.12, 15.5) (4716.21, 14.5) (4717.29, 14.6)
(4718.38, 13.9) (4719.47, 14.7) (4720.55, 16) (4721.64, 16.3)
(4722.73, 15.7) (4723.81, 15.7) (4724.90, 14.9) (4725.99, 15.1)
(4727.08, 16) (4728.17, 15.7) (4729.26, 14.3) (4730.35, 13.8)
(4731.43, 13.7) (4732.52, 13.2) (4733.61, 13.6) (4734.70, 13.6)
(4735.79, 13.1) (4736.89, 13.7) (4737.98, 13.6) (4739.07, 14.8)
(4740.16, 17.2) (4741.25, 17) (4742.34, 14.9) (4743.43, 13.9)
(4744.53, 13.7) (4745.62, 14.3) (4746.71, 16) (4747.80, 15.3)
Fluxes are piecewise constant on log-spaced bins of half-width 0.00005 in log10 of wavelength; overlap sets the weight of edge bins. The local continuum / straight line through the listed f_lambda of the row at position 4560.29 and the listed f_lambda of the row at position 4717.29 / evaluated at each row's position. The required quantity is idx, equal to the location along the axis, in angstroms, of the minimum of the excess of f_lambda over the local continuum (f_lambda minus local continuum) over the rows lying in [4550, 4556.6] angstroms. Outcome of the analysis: 4556.10 angstroms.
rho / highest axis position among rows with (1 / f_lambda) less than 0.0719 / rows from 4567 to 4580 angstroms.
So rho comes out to 4570.81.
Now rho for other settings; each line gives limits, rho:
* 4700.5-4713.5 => 4712.95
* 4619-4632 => 4631.19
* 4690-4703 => 4697.78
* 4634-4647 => 4646.15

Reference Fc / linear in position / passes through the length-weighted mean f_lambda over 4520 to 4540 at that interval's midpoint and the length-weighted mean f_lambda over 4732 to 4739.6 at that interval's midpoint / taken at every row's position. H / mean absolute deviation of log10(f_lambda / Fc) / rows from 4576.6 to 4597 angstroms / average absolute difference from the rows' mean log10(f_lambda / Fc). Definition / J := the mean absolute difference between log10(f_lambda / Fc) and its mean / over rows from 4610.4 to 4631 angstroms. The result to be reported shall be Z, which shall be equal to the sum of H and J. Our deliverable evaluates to 0.062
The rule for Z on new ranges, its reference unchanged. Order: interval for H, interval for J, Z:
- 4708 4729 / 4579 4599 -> 0.048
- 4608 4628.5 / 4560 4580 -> 0.068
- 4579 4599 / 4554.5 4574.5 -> 0.045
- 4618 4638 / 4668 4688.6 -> 0.066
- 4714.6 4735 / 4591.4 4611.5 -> 0.054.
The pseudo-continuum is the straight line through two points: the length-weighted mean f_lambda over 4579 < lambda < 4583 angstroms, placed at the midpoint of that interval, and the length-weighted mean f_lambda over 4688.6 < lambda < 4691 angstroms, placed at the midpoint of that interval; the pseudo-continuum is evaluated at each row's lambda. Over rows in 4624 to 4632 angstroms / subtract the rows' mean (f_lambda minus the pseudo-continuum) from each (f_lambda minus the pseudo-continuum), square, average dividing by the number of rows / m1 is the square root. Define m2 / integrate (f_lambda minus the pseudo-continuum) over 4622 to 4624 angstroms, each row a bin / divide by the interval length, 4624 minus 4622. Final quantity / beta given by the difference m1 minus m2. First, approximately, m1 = 1.39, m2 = 3.3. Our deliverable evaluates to -1.9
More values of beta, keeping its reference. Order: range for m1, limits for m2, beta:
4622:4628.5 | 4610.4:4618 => -0.6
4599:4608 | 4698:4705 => -1.1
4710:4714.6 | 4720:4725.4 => -3.8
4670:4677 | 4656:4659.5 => 0.7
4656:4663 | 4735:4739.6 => -2.9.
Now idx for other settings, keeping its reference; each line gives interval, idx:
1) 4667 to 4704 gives 4689.14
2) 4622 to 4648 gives 4625.86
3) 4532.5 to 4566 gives 4539.34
